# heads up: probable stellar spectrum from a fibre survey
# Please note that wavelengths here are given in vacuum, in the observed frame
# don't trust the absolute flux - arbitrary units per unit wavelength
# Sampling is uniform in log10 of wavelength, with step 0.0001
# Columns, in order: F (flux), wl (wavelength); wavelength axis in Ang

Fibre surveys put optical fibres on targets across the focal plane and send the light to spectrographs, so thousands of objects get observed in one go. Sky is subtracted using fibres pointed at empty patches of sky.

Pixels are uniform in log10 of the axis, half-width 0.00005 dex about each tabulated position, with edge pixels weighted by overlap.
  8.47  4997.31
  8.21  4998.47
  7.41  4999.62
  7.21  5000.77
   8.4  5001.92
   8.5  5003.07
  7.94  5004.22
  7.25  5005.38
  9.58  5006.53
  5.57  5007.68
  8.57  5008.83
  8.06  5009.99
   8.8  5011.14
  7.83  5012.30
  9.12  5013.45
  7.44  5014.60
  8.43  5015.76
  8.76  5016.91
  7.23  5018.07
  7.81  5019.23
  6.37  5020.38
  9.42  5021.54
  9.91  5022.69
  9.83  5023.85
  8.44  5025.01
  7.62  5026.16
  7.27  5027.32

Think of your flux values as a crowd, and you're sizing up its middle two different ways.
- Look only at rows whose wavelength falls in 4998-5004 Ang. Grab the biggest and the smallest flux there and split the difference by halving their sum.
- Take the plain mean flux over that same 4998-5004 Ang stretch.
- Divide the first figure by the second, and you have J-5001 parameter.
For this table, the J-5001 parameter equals 0.99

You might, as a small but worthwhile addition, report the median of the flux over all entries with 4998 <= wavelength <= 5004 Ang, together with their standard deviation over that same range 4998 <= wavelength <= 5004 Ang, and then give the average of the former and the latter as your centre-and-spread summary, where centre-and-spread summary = 4.4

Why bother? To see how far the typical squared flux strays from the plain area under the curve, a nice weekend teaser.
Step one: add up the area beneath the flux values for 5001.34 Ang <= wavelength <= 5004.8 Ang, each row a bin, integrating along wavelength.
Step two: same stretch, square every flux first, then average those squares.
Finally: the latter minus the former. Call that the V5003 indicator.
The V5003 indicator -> 40.0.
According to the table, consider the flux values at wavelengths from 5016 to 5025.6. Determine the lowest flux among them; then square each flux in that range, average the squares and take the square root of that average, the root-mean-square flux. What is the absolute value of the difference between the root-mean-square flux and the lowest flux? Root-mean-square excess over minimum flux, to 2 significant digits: 2.2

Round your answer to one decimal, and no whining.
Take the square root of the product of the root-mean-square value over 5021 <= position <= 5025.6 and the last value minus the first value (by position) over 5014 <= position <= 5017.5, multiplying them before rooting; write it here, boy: 3.5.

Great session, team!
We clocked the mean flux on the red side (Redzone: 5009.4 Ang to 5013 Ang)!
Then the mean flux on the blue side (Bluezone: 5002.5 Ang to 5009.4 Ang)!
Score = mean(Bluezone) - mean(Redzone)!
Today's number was -0.3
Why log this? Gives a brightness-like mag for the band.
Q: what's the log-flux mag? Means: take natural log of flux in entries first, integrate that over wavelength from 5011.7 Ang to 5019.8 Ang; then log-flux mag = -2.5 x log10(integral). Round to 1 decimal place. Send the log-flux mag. -3.1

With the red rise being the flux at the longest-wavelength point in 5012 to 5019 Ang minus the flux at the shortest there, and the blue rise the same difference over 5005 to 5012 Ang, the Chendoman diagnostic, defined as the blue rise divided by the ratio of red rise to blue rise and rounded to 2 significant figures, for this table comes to -4.0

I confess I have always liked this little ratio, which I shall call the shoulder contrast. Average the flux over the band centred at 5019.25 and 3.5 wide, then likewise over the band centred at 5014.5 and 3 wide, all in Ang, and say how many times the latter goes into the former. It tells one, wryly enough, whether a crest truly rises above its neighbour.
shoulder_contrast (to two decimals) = 0.86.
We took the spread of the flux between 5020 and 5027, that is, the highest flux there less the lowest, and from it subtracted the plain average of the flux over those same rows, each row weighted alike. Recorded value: -5.1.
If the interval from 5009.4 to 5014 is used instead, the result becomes -7.2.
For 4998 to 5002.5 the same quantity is -6.6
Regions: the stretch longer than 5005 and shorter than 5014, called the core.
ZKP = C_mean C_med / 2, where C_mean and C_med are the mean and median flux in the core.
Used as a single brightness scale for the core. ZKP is 34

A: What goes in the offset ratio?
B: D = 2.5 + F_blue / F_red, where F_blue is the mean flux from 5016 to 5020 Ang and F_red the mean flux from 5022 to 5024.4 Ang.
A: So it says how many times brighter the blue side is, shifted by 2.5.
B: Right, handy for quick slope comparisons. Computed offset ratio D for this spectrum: 3.30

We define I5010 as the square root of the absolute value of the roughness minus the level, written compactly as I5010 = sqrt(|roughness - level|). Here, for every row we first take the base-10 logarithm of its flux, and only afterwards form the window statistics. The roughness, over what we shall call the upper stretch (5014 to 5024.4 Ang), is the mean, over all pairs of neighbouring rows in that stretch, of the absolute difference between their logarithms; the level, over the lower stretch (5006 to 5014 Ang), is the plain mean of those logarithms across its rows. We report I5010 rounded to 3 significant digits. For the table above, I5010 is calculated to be 0.922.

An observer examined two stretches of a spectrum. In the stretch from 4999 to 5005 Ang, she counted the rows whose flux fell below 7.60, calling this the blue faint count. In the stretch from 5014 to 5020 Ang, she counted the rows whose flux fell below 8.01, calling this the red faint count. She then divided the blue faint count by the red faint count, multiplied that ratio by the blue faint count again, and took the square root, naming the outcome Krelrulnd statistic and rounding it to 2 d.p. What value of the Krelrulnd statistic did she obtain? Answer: 1.15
